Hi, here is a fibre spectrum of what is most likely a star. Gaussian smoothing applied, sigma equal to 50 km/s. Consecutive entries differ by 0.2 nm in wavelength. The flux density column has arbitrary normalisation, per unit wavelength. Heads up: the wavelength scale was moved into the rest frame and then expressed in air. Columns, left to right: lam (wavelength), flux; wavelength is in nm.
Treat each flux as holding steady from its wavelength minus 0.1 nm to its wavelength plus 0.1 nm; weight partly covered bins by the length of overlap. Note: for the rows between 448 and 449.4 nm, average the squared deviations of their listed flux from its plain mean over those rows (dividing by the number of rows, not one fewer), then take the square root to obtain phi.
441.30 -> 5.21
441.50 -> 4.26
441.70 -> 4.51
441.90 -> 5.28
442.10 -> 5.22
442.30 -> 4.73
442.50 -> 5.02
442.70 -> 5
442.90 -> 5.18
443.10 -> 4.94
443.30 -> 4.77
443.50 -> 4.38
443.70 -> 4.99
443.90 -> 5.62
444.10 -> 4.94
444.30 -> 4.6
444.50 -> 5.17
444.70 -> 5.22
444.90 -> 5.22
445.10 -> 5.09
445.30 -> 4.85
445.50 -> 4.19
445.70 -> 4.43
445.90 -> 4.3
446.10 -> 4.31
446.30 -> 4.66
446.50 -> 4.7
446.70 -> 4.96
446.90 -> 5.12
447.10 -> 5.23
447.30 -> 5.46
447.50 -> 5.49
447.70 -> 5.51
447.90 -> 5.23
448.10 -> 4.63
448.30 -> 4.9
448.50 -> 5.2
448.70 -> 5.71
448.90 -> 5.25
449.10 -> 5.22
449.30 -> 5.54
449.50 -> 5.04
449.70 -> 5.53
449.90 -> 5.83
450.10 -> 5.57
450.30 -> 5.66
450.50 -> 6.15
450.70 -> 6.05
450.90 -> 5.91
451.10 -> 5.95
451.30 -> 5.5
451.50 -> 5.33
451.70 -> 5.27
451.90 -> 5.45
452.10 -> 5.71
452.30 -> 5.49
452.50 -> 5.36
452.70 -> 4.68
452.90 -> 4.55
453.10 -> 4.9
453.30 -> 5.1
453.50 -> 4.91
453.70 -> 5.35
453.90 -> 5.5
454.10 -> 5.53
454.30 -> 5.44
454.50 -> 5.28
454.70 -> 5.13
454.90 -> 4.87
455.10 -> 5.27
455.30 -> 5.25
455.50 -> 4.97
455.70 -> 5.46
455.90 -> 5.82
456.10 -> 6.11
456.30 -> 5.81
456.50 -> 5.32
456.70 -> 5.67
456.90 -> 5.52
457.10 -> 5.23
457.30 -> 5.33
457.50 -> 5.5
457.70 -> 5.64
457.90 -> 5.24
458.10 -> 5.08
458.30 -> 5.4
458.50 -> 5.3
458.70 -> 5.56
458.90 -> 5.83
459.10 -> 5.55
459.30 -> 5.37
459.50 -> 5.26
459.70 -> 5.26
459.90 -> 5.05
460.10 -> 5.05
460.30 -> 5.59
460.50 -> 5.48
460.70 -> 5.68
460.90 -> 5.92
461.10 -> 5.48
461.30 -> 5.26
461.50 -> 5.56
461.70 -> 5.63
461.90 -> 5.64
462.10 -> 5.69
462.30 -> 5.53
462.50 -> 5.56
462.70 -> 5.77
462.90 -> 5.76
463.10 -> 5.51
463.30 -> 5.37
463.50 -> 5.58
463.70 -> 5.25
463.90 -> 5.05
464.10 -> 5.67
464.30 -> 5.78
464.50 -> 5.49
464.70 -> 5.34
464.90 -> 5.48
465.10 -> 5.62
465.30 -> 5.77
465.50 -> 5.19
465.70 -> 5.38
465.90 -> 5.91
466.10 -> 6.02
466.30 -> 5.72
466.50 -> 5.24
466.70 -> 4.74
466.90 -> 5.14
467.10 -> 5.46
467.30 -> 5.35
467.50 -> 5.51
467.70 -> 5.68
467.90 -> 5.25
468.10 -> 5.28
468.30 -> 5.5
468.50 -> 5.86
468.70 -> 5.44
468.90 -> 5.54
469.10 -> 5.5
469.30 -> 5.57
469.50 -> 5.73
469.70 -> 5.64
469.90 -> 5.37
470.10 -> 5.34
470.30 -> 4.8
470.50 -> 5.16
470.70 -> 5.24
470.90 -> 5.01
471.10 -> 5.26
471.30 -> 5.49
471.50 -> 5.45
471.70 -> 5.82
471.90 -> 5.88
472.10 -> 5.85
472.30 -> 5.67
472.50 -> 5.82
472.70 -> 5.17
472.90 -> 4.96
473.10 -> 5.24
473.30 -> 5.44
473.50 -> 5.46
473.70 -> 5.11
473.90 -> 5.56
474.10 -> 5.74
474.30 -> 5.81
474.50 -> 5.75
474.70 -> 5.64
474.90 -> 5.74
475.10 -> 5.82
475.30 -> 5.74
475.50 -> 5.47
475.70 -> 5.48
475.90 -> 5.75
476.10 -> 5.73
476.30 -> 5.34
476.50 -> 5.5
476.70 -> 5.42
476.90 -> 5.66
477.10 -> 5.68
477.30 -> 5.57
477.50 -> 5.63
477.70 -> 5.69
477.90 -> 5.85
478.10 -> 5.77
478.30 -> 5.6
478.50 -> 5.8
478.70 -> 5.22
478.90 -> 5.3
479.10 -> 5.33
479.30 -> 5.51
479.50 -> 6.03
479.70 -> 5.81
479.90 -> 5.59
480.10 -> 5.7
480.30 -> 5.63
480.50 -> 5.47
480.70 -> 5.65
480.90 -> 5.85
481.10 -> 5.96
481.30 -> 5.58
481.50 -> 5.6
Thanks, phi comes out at 0.337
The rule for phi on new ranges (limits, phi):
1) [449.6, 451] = 0.221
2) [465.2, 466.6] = 0.307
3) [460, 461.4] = 0.261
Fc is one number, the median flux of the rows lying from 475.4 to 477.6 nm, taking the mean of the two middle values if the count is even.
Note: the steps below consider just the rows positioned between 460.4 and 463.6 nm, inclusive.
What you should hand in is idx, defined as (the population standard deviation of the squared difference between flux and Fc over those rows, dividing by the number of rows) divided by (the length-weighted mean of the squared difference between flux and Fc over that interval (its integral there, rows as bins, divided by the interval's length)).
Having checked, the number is 1.43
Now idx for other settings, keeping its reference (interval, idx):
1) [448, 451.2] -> 1.22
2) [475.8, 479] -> 0.98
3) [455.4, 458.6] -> 1.13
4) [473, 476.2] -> 1.22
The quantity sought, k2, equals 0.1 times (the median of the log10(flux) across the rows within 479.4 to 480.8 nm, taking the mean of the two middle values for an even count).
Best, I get 0.0752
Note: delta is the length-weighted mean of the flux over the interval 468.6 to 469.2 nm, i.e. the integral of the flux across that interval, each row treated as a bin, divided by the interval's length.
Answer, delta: 5.49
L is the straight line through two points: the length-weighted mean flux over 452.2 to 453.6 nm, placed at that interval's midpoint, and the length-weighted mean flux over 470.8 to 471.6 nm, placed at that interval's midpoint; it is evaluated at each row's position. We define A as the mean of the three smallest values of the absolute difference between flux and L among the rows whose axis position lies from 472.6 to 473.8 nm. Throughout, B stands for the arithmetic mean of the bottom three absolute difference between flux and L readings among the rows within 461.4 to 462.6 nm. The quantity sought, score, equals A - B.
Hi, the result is -0.29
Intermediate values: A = 0.11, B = 0.40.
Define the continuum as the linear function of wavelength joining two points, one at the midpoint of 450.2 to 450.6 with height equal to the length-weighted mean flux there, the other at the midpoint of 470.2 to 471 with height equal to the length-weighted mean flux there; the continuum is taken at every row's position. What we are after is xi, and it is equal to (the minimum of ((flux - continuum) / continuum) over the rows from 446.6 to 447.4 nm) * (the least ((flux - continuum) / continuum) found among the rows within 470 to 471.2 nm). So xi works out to 0.010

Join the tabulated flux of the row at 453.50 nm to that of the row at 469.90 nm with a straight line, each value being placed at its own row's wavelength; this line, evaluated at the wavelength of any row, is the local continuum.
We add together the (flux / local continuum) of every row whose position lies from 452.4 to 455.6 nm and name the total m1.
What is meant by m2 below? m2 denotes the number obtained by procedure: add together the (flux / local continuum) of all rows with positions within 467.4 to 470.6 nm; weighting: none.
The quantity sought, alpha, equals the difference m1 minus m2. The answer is 0.4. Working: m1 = 16.7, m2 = 16.3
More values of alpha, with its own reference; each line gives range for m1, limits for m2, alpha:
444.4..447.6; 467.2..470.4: 0.3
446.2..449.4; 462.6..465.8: 0.5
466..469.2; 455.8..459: -1.2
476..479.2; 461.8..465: -1.1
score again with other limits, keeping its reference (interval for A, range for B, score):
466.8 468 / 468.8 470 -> -0.13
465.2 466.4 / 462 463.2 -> -0.14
